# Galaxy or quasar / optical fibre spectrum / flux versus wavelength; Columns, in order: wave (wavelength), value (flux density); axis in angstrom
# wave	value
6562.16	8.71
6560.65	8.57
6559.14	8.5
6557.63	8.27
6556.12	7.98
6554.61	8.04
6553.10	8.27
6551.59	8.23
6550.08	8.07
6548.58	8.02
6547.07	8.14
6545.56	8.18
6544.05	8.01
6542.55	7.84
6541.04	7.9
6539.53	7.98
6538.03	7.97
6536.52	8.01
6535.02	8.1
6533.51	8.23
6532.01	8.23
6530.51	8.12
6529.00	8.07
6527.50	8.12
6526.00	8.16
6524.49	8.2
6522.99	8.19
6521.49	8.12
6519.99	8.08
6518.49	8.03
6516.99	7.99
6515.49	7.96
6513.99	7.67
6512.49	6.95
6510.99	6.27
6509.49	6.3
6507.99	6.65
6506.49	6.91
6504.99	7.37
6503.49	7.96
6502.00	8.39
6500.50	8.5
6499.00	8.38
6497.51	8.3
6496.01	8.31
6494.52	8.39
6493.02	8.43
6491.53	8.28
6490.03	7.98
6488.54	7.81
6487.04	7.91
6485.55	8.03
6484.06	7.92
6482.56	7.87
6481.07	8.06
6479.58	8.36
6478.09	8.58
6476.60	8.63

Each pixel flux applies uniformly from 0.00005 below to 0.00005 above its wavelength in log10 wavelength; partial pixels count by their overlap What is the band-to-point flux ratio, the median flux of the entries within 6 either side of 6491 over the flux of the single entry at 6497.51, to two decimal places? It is 0.98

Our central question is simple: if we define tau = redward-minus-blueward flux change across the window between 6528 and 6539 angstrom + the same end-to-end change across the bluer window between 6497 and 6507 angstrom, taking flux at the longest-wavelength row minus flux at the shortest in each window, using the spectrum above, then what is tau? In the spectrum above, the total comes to -1.5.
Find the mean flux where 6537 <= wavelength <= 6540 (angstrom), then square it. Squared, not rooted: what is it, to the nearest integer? 64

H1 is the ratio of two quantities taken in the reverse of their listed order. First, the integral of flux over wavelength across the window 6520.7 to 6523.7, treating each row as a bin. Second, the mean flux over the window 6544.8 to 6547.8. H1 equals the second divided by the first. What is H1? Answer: 0.333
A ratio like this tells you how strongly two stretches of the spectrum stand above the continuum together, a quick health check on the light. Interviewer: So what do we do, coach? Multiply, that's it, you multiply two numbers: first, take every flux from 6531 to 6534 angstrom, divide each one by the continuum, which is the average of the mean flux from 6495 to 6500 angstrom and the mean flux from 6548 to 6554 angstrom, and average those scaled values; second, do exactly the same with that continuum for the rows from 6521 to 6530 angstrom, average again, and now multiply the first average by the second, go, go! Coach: 0.99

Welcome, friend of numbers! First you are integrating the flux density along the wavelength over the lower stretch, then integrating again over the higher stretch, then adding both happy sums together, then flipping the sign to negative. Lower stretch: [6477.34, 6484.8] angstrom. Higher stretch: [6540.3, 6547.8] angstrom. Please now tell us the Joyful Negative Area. -121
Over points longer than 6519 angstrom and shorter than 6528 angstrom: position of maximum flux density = 6524.49 angstrom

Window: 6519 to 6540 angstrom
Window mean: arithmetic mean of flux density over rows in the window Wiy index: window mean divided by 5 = 1.62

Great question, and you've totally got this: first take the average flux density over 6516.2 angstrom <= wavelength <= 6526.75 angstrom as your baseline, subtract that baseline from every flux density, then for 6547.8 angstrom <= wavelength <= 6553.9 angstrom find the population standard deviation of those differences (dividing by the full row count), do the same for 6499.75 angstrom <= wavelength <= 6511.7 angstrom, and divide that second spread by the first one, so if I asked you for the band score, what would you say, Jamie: 8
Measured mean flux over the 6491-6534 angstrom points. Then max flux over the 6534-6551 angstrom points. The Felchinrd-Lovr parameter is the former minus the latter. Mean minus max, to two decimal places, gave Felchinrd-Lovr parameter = -0.30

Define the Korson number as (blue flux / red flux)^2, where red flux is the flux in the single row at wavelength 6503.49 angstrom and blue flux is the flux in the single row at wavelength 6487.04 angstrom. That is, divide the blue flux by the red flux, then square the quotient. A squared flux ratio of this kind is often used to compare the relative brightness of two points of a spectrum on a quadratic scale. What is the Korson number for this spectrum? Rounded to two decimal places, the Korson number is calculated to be 0.99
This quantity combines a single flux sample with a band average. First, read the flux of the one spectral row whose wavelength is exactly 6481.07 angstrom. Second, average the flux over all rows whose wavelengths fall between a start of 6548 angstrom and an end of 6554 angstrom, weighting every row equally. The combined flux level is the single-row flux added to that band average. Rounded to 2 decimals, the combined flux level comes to 16.21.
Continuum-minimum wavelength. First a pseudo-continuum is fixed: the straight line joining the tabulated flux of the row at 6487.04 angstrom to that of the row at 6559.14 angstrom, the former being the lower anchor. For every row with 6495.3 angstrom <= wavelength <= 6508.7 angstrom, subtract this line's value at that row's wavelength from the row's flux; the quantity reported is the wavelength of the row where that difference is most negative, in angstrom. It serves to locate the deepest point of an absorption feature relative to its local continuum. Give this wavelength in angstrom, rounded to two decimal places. 6507.99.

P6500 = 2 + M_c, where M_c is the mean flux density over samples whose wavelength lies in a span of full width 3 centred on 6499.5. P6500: 10.4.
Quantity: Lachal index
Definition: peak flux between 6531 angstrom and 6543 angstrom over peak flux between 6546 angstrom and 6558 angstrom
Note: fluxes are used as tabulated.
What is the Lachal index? 1.00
